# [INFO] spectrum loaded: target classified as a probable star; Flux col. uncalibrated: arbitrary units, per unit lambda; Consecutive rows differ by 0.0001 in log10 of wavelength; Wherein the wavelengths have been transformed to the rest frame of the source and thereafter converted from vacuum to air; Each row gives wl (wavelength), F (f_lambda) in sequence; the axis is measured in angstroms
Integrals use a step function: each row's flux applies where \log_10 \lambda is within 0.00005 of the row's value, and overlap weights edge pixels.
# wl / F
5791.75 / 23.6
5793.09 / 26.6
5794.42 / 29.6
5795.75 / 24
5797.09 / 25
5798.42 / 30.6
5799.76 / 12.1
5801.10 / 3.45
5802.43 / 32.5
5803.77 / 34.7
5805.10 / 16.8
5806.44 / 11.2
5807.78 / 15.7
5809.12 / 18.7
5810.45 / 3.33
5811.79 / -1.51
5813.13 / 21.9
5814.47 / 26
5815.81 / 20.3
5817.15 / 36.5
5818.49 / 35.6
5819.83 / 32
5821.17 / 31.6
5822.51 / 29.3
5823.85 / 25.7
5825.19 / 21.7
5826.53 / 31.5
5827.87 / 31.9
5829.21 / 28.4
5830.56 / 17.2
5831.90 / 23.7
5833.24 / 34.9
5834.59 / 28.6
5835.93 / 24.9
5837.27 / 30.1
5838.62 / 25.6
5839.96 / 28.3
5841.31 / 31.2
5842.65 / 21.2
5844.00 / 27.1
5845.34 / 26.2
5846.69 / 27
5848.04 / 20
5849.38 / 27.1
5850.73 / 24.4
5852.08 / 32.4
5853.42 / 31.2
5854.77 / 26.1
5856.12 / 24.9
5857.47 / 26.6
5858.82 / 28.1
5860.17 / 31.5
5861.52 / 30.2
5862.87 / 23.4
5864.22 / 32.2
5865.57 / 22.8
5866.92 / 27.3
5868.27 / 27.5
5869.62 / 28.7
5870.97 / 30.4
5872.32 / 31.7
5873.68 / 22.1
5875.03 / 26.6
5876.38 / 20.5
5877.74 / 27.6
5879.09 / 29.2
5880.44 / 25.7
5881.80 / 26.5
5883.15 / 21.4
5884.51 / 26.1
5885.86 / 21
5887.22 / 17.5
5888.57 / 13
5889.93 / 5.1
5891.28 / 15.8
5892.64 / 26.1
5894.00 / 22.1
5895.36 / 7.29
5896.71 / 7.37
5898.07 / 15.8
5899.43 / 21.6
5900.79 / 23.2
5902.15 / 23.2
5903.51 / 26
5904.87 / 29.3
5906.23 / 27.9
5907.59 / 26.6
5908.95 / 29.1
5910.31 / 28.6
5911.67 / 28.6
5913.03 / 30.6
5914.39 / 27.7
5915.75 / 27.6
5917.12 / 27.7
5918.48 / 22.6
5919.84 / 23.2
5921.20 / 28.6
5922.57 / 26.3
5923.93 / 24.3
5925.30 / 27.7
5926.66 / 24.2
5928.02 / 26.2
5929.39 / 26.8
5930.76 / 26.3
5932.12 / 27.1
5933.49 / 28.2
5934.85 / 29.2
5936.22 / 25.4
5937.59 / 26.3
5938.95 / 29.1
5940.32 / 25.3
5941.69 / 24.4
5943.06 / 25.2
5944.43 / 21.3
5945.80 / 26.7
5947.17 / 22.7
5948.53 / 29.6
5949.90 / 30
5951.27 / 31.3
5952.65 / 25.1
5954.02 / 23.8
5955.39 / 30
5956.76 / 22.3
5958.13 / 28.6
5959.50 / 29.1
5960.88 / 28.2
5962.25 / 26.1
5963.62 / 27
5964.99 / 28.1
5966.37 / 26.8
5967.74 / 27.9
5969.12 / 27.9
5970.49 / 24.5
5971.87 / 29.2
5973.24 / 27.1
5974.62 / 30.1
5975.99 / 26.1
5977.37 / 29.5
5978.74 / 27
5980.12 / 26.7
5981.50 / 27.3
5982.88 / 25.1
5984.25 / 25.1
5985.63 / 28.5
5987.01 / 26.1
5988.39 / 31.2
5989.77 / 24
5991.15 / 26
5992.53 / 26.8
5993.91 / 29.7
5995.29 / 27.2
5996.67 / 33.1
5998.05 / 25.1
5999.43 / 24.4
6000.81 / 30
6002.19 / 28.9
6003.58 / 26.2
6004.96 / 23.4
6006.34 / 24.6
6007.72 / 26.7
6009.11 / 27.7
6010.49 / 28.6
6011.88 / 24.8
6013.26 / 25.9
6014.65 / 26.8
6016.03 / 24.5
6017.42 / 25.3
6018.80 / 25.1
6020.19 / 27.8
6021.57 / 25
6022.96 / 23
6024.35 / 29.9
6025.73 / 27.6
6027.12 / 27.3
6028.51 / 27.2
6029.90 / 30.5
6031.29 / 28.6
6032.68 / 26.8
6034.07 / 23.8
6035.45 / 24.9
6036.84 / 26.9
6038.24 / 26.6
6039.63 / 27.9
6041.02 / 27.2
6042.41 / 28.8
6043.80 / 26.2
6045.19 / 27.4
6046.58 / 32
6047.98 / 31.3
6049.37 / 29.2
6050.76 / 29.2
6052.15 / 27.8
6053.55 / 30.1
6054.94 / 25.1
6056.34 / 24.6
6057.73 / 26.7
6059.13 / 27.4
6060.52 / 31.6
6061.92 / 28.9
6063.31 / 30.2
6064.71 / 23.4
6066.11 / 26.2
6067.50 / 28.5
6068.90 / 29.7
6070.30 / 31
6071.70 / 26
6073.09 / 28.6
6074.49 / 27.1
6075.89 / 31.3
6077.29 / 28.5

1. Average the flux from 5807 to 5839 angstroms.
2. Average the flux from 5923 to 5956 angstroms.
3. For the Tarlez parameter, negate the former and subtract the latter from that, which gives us -51.2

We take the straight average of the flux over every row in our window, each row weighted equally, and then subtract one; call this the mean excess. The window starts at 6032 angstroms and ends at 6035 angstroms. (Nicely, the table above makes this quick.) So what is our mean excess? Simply 24.3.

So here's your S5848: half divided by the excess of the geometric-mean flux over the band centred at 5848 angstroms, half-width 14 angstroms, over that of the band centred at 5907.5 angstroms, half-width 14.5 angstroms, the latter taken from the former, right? 0.1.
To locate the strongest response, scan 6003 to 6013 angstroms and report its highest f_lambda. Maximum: 28.6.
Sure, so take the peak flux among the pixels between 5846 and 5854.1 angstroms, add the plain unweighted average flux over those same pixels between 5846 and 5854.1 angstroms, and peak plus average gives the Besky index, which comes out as 59.4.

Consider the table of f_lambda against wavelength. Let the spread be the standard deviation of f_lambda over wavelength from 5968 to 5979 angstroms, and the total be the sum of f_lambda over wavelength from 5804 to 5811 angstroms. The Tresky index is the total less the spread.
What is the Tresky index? 64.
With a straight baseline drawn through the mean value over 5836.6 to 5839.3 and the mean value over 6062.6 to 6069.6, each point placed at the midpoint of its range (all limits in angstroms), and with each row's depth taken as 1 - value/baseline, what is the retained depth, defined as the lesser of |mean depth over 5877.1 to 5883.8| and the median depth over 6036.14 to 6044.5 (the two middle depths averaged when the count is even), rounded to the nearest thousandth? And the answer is 0.021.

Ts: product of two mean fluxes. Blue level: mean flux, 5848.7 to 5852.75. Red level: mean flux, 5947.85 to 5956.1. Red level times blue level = 791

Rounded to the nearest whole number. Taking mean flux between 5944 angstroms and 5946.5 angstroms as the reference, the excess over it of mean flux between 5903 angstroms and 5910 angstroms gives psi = 4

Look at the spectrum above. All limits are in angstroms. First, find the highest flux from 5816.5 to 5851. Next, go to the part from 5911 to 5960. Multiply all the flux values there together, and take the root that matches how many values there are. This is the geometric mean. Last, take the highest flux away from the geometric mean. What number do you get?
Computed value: -10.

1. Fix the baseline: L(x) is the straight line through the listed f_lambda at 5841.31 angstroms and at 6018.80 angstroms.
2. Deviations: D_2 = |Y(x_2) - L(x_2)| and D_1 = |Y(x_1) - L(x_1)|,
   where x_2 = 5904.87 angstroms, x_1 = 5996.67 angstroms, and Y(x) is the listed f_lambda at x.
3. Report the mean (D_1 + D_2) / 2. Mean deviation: 3.8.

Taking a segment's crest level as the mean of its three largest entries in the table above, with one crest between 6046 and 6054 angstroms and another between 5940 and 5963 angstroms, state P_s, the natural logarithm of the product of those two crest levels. 6.85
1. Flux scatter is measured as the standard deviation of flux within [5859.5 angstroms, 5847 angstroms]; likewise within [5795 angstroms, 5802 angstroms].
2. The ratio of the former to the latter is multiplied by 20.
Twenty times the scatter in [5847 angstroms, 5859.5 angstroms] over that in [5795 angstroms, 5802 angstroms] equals 7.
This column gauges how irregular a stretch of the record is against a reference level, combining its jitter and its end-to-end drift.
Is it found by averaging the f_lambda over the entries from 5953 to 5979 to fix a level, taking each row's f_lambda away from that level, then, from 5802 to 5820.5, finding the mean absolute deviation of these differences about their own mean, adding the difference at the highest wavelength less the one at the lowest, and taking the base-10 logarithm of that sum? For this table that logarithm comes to 1.0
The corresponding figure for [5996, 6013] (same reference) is 1.0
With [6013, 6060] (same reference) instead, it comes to -0.9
